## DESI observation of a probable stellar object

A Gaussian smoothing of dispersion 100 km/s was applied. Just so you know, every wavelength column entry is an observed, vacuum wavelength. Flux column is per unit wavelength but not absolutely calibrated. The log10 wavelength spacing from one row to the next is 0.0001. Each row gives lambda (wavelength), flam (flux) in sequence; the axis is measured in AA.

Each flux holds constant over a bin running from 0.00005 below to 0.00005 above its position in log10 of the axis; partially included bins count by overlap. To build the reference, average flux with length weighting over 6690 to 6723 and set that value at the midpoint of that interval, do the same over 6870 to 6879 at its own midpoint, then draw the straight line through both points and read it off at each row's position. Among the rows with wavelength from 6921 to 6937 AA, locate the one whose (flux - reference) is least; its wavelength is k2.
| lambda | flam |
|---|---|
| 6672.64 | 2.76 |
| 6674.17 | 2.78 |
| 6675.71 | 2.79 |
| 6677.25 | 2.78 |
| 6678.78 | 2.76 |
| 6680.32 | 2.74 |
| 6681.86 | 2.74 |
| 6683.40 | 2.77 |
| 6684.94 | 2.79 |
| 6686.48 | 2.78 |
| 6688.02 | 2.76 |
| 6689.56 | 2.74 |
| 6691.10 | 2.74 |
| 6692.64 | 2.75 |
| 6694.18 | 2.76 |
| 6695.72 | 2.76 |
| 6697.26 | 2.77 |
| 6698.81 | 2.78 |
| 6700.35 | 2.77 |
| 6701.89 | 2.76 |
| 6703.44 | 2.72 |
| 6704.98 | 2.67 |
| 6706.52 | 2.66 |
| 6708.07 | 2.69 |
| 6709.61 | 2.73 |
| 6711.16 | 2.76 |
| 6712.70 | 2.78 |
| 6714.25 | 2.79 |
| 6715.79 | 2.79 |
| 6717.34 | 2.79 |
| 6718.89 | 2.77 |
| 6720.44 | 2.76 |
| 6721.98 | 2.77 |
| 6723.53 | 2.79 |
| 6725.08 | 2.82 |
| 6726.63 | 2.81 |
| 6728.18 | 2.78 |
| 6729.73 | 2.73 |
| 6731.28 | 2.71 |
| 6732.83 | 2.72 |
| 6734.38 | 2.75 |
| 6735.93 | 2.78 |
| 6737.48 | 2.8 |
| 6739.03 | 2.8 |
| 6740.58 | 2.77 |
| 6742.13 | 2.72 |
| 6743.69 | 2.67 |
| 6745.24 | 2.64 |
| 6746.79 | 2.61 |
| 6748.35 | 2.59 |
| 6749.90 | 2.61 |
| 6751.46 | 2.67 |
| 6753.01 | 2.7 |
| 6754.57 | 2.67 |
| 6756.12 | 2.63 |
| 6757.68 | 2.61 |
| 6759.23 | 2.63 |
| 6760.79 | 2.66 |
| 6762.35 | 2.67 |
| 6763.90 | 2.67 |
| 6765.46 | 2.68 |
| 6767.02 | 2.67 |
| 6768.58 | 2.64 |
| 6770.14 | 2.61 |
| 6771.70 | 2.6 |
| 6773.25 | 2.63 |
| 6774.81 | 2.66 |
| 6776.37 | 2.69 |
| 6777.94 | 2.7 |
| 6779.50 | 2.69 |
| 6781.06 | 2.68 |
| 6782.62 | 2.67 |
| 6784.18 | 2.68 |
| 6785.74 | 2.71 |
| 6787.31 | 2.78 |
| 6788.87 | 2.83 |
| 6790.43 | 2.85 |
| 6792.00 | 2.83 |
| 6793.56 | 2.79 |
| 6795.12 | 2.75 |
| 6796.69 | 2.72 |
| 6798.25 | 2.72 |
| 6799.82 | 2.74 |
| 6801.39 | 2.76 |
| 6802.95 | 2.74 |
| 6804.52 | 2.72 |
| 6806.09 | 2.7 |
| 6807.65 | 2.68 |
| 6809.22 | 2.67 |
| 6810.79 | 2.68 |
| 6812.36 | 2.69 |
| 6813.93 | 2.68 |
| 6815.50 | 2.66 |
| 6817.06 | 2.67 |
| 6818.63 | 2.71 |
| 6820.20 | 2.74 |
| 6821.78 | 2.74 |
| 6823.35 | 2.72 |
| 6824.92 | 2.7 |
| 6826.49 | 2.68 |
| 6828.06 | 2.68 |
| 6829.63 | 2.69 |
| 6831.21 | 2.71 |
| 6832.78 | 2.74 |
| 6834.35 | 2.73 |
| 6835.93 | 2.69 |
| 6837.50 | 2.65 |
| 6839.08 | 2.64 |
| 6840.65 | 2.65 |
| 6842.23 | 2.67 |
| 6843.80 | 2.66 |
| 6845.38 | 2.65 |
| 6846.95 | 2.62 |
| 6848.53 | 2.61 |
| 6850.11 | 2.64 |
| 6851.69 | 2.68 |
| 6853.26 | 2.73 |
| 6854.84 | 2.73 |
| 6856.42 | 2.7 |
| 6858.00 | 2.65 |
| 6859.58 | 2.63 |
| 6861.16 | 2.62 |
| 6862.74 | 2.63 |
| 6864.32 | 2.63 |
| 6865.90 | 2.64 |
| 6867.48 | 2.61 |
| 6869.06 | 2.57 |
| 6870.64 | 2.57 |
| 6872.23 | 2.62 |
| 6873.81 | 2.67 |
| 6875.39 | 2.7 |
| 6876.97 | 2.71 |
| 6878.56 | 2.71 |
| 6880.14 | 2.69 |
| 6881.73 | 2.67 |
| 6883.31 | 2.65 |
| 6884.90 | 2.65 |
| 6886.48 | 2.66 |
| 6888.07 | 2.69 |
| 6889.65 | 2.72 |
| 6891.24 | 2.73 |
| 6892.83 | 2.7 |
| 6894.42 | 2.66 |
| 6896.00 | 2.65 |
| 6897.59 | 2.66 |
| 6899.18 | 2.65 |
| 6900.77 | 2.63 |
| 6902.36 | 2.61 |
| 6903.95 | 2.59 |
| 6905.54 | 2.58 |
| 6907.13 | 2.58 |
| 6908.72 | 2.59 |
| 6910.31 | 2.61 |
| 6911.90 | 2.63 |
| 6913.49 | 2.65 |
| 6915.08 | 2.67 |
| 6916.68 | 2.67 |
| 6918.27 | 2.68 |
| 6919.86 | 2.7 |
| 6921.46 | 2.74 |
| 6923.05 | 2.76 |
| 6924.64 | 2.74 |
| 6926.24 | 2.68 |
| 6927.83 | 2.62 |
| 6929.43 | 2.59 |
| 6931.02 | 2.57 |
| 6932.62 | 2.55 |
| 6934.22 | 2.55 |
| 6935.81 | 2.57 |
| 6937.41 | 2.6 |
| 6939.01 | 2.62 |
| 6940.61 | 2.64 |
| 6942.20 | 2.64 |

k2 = 6932.62 AA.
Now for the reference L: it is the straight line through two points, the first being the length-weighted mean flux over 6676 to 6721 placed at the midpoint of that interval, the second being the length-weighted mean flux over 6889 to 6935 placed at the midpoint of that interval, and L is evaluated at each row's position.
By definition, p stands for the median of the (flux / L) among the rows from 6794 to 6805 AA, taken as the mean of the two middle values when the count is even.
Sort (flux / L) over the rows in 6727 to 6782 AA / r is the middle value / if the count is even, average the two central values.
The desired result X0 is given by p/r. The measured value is 1.03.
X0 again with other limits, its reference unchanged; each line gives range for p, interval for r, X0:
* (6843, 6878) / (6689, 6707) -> 0.99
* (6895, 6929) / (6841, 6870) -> 1.01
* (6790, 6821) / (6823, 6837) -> 1.00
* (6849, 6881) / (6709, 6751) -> 0.98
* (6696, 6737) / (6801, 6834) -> 1.01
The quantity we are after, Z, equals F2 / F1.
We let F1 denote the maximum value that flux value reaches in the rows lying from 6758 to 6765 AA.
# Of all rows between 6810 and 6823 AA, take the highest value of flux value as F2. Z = 1.03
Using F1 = 2.67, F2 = 2.74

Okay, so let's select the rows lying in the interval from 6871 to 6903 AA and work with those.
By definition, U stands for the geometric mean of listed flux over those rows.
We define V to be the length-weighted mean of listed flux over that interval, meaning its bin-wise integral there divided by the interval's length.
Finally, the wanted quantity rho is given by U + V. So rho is 5.34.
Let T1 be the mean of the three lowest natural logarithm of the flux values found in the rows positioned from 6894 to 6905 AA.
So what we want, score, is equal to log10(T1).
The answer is -0.018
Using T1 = 0.959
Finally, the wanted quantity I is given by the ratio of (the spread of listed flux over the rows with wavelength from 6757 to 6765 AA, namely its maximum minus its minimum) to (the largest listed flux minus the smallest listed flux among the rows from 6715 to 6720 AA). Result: 3.0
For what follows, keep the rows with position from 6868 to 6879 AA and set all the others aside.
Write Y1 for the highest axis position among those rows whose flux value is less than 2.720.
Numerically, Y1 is 6878.56 AA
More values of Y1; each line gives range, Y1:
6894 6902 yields 6900.77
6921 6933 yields 6932.62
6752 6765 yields 6763.90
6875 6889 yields 6888.07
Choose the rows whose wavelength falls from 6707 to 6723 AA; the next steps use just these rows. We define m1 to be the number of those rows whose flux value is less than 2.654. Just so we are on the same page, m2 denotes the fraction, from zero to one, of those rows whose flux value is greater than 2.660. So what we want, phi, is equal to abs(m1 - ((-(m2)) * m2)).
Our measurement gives 1.0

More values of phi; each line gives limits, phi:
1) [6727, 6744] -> 1.0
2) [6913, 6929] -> 2.6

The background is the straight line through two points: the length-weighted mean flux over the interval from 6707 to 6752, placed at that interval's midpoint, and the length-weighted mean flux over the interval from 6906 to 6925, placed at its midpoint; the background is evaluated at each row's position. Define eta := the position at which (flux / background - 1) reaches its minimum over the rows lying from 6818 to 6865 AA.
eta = 6848.53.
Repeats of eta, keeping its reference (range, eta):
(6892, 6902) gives 6900.77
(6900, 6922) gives 6905.54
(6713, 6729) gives 6720.44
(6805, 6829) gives 6815.50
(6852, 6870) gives 6869.06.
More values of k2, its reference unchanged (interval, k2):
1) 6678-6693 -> 6680.32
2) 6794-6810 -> 6809.22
